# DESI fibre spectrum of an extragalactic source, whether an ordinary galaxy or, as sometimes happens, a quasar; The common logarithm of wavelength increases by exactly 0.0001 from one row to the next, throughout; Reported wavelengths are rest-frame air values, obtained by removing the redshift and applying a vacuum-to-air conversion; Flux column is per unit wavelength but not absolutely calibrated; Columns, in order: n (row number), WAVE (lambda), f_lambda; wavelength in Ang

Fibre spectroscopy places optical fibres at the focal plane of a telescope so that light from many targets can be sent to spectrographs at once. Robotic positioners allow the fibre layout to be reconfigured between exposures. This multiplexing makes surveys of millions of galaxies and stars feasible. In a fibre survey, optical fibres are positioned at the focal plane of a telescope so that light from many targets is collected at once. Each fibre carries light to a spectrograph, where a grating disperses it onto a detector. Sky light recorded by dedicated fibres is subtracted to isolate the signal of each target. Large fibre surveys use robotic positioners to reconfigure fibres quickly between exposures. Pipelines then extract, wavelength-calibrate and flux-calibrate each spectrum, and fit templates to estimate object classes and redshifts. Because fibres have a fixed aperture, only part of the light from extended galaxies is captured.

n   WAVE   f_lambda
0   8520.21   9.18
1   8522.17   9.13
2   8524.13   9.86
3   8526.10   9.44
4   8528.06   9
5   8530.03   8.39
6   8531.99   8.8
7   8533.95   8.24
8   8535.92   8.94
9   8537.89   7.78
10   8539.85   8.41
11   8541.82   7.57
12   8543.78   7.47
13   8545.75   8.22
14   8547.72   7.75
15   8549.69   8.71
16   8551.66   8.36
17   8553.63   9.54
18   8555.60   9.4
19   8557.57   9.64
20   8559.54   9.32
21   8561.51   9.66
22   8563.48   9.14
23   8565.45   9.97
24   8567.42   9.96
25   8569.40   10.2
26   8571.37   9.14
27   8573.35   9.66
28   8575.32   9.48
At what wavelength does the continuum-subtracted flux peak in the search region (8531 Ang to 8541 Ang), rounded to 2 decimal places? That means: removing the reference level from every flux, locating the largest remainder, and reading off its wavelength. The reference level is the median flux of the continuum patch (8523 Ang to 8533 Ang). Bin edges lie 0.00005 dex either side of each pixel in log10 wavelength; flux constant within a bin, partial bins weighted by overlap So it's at 8535.92 Ang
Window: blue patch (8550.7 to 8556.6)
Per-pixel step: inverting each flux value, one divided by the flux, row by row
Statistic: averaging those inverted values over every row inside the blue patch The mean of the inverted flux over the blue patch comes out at 0.110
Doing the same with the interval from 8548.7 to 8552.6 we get 0.117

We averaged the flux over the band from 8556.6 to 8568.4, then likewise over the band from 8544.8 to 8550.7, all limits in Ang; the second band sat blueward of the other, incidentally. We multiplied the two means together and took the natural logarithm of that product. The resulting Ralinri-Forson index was 4.37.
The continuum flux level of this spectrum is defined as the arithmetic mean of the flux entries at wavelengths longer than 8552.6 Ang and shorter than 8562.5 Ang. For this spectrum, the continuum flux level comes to 9.5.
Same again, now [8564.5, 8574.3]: 9.8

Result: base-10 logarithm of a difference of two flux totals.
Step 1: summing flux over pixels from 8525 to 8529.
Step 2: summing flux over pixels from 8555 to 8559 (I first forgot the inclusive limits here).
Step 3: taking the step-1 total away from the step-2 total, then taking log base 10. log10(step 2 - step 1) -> -0.22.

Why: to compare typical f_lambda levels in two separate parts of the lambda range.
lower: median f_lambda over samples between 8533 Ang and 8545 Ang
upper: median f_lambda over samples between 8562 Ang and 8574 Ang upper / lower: 1.22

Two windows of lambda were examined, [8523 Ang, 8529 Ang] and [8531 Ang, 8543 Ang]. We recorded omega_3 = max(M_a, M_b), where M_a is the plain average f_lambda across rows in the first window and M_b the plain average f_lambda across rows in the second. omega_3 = 9.43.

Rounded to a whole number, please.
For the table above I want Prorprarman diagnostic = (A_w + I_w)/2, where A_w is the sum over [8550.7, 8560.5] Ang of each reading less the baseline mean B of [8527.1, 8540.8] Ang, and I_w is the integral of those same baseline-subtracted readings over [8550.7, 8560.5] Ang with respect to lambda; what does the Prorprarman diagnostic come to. 6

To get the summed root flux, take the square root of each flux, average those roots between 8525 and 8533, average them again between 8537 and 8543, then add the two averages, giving 5.80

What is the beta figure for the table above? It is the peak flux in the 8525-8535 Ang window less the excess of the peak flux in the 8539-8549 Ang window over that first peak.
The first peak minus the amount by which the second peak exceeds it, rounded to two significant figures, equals 10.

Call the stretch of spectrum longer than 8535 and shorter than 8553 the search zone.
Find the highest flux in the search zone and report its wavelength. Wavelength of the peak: 8535.92 Ang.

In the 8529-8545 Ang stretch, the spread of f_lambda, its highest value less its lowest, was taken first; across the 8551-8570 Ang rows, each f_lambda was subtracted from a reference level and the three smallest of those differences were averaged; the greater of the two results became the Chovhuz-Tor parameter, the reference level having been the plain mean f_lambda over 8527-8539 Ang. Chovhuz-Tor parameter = 1.5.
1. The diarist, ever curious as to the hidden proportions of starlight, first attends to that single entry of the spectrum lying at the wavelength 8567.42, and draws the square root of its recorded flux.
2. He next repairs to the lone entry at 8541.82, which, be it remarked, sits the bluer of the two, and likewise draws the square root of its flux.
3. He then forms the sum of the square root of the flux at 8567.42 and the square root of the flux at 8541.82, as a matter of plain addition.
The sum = 5.91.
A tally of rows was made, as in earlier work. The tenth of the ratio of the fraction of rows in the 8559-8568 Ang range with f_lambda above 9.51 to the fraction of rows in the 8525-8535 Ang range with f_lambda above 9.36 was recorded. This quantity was 0.30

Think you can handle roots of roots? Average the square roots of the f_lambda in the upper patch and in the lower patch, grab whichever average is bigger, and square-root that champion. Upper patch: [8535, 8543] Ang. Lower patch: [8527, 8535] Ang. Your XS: 1.71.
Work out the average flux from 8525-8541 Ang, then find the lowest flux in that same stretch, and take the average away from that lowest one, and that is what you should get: -0.84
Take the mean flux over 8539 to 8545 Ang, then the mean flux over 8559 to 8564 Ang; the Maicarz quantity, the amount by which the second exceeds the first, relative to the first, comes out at 0.20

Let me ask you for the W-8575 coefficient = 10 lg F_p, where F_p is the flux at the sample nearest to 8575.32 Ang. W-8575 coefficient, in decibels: 9.77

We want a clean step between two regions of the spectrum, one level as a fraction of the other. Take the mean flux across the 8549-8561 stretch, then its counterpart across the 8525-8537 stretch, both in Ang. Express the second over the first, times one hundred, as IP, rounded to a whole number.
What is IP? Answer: 96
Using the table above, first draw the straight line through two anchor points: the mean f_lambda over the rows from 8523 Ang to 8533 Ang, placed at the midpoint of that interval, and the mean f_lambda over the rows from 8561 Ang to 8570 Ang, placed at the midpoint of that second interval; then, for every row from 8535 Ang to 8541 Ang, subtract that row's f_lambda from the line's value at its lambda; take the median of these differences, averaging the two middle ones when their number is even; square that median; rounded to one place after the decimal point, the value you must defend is 0.8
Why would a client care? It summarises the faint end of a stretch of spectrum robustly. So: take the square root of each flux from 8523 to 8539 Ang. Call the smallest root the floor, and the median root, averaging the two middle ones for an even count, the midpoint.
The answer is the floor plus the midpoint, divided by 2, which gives 2.9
